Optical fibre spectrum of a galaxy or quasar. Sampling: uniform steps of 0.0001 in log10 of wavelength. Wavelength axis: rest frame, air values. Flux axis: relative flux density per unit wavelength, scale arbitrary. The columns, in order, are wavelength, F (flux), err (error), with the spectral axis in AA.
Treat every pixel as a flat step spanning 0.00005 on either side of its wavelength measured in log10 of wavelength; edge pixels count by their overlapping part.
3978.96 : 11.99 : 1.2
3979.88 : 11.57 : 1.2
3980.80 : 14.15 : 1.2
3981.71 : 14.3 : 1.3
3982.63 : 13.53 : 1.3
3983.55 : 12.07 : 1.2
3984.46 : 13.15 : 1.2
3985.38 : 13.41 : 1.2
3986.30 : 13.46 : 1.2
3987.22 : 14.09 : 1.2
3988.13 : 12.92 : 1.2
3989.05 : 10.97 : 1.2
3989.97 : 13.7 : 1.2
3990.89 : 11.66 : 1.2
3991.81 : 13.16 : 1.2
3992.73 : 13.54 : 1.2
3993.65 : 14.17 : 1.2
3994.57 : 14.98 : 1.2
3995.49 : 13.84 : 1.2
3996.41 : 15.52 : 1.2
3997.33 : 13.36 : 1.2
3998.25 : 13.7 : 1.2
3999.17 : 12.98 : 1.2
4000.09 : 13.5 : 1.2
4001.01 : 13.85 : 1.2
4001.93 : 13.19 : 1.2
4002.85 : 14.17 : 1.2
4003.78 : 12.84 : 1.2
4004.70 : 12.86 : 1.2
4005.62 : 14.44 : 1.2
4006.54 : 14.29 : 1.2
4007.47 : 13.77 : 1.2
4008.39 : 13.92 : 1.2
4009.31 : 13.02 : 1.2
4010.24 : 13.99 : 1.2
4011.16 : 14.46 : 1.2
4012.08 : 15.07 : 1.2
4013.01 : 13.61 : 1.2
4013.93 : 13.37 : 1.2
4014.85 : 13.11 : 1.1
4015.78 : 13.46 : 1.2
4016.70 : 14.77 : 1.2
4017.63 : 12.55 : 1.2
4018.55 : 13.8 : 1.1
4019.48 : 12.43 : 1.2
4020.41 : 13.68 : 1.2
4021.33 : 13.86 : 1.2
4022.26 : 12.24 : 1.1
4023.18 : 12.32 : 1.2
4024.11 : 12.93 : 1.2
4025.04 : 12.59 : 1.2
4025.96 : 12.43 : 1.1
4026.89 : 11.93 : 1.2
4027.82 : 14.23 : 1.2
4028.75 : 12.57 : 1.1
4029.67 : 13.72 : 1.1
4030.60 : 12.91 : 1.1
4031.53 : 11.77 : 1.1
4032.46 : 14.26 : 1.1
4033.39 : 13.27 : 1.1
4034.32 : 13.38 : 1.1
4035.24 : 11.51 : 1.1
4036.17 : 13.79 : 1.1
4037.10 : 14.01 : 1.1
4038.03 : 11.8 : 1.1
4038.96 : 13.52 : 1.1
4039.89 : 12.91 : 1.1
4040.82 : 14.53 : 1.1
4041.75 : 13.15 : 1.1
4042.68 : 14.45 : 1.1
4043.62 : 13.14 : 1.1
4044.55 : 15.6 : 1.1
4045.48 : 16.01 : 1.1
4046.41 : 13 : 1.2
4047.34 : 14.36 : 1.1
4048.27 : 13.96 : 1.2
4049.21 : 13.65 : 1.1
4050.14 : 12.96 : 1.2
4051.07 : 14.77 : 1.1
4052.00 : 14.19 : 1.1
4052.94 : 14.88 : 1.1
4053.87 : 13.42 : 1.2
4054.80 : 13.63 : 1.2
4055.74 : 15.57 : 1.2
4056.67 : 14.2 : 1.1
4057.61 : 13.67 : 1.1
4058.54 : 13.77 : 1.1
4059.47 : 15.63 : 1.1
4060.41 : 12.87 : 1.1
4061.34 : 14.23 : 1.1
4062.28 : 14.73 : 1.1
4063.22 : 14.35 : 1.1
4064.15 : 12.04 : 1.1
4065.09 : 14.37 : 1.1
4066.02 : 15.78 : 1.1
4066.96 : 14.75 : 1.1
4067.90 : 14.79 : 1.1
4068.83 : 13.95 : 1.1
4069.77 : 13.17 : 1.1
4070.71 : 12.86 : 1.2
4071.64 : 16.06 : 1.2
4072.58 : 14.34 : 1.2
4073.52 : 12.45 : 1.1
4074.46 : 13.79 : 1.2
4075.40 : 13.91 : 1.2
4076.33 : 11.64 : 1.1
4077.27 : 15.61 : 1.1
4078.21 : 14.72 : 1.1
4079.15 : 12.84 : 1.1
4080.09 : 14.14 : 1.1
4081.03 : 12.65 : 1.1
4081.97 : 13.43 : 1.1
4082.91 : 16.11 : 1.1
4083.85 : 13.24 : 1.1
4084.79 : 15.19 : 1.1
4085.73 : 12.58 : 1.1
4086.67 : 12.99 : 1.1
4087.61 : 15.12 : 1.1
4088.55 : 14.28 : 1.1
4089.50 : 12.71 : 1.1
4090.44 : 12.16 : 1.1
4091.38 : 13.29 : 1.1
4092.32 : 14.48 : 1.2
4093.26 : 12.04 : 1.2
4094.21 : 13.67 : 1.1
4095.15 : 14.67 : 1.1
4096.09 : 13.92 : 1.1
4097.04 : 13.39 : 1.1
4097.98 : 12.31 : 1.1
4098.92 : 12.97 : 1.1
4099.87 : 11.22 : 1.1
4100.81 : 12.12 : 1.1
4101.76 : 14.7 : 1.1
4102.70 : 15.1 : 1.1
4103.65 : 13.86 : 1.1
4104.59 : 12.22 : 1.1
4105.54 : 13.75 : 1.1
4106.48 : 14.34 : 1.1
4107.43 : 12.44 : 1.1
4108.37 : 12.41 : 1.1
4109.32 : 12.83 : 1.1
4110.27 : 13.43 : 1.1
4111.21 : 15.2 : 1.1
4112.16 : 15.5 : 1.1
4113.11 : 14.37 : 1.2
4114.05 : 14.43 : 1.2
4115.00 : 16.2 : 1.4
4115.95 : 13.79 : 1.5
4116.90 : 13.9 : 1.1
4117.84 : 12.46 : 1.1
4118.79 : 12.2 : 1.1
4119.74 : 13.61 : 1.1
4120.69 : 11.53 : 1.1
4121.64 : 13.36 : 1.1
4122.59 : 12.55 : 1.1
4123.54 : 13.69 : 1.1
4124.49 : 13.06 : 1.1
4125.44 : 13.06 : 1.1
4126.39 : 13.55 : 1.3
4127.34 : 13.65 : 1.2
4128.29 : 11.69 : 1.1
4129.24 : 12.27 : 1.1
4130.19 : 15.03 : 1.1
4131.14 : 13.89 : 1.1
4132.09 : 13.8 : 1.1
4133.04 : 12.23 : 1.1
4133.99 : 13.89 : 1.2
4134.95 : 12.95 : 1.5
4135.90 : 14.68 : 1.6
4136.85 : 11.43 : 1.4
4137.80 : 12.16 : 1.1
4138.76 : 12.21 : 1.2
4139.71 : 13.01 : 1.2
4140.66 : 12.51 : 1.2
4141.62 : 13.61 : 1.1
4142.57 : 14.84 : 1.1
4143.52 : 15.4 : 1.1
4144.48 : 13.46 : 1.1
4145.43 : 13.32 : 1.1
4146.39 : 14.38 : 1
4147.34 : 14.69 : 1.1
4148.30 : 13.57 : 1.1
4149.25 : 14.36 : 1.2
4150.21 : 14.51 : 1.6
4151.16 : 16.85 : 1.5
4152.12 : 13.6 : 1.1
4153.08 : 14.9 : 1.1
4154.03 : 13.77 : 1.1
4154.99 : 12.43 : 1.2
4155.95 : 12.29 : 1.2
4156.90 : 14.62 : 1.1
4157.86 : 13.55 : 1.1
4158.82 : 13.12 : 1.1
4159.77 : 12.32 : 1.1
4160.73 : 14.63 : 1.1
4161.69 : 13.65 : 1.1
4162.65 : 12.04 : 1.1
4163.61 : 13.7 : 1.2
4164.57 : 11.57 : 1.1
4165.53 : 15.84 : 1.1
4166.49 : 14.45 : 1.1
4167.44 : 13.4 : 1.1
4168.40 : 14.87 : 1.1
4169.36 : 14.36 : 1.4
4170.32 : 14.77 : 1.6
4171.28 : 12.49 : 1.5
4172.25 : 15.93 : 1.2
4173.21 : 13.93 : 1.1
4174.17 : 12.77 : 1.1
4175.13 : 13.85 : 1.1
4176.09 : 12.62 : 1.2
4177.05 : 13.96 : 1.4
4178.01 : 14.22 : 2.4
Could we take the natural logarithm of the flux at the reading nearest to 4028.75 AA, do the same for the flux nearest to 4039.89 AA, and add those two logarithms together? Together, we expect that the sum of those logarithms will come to 5.09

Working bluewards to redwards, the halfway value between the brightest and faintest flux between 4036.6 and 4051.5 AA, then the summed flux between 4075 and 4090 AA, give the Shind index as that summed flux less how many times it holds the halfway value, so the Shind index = 205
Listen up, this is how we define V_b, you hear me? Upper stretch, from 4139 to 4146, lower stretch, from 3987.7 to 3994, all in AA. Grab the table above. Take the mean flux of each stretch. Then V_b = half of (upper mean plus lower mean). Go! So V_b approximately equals 13.3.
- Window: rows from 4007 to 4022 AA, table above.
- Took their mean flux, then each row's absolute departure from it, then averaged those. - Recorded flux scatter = 0.5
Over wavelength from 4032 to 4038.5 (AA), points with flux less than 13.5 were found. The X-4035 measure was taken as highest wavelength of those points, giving 4038.03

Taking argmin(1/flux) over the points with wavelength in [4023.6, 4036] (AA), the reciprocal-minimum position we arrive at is 4032.46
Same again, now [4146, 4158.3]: 4151.16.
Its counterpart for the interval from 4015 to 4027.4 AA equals 4016.70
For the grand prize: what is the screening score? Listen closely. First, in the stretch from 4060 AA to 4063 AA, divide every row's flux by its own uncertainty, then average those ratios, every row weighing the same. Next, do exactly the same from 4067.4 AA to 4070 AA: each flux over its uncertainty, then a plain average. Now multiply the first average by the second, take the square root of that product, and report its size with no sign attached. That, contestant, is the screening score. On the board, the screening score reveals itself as 12.7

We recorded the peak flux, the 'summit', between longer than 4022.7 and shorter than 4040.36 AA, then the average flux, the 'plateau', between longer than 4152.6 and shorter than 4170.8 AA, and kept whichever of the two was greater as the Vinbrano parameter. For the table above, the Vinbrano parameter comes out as 14.3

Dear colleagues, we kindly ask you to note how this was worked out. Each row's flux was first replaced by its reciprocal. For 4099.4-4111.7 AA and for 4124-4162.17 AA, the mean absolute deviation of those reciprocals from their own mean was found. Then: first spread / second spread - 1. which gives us 0.3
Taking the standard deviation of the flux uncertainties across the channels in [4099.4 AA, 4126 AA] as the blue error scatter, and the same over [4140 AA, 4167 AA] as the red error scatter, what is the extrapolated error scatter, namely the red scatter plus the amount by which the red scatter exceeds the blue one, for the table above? 0.15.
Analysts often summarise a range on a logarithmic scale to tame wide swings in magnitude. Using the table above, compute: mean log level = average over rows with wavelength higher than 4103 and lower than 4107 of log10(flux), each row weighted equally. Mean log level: 1.13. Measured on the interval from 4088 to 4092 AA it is 1.12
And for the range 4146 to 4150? 1.15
